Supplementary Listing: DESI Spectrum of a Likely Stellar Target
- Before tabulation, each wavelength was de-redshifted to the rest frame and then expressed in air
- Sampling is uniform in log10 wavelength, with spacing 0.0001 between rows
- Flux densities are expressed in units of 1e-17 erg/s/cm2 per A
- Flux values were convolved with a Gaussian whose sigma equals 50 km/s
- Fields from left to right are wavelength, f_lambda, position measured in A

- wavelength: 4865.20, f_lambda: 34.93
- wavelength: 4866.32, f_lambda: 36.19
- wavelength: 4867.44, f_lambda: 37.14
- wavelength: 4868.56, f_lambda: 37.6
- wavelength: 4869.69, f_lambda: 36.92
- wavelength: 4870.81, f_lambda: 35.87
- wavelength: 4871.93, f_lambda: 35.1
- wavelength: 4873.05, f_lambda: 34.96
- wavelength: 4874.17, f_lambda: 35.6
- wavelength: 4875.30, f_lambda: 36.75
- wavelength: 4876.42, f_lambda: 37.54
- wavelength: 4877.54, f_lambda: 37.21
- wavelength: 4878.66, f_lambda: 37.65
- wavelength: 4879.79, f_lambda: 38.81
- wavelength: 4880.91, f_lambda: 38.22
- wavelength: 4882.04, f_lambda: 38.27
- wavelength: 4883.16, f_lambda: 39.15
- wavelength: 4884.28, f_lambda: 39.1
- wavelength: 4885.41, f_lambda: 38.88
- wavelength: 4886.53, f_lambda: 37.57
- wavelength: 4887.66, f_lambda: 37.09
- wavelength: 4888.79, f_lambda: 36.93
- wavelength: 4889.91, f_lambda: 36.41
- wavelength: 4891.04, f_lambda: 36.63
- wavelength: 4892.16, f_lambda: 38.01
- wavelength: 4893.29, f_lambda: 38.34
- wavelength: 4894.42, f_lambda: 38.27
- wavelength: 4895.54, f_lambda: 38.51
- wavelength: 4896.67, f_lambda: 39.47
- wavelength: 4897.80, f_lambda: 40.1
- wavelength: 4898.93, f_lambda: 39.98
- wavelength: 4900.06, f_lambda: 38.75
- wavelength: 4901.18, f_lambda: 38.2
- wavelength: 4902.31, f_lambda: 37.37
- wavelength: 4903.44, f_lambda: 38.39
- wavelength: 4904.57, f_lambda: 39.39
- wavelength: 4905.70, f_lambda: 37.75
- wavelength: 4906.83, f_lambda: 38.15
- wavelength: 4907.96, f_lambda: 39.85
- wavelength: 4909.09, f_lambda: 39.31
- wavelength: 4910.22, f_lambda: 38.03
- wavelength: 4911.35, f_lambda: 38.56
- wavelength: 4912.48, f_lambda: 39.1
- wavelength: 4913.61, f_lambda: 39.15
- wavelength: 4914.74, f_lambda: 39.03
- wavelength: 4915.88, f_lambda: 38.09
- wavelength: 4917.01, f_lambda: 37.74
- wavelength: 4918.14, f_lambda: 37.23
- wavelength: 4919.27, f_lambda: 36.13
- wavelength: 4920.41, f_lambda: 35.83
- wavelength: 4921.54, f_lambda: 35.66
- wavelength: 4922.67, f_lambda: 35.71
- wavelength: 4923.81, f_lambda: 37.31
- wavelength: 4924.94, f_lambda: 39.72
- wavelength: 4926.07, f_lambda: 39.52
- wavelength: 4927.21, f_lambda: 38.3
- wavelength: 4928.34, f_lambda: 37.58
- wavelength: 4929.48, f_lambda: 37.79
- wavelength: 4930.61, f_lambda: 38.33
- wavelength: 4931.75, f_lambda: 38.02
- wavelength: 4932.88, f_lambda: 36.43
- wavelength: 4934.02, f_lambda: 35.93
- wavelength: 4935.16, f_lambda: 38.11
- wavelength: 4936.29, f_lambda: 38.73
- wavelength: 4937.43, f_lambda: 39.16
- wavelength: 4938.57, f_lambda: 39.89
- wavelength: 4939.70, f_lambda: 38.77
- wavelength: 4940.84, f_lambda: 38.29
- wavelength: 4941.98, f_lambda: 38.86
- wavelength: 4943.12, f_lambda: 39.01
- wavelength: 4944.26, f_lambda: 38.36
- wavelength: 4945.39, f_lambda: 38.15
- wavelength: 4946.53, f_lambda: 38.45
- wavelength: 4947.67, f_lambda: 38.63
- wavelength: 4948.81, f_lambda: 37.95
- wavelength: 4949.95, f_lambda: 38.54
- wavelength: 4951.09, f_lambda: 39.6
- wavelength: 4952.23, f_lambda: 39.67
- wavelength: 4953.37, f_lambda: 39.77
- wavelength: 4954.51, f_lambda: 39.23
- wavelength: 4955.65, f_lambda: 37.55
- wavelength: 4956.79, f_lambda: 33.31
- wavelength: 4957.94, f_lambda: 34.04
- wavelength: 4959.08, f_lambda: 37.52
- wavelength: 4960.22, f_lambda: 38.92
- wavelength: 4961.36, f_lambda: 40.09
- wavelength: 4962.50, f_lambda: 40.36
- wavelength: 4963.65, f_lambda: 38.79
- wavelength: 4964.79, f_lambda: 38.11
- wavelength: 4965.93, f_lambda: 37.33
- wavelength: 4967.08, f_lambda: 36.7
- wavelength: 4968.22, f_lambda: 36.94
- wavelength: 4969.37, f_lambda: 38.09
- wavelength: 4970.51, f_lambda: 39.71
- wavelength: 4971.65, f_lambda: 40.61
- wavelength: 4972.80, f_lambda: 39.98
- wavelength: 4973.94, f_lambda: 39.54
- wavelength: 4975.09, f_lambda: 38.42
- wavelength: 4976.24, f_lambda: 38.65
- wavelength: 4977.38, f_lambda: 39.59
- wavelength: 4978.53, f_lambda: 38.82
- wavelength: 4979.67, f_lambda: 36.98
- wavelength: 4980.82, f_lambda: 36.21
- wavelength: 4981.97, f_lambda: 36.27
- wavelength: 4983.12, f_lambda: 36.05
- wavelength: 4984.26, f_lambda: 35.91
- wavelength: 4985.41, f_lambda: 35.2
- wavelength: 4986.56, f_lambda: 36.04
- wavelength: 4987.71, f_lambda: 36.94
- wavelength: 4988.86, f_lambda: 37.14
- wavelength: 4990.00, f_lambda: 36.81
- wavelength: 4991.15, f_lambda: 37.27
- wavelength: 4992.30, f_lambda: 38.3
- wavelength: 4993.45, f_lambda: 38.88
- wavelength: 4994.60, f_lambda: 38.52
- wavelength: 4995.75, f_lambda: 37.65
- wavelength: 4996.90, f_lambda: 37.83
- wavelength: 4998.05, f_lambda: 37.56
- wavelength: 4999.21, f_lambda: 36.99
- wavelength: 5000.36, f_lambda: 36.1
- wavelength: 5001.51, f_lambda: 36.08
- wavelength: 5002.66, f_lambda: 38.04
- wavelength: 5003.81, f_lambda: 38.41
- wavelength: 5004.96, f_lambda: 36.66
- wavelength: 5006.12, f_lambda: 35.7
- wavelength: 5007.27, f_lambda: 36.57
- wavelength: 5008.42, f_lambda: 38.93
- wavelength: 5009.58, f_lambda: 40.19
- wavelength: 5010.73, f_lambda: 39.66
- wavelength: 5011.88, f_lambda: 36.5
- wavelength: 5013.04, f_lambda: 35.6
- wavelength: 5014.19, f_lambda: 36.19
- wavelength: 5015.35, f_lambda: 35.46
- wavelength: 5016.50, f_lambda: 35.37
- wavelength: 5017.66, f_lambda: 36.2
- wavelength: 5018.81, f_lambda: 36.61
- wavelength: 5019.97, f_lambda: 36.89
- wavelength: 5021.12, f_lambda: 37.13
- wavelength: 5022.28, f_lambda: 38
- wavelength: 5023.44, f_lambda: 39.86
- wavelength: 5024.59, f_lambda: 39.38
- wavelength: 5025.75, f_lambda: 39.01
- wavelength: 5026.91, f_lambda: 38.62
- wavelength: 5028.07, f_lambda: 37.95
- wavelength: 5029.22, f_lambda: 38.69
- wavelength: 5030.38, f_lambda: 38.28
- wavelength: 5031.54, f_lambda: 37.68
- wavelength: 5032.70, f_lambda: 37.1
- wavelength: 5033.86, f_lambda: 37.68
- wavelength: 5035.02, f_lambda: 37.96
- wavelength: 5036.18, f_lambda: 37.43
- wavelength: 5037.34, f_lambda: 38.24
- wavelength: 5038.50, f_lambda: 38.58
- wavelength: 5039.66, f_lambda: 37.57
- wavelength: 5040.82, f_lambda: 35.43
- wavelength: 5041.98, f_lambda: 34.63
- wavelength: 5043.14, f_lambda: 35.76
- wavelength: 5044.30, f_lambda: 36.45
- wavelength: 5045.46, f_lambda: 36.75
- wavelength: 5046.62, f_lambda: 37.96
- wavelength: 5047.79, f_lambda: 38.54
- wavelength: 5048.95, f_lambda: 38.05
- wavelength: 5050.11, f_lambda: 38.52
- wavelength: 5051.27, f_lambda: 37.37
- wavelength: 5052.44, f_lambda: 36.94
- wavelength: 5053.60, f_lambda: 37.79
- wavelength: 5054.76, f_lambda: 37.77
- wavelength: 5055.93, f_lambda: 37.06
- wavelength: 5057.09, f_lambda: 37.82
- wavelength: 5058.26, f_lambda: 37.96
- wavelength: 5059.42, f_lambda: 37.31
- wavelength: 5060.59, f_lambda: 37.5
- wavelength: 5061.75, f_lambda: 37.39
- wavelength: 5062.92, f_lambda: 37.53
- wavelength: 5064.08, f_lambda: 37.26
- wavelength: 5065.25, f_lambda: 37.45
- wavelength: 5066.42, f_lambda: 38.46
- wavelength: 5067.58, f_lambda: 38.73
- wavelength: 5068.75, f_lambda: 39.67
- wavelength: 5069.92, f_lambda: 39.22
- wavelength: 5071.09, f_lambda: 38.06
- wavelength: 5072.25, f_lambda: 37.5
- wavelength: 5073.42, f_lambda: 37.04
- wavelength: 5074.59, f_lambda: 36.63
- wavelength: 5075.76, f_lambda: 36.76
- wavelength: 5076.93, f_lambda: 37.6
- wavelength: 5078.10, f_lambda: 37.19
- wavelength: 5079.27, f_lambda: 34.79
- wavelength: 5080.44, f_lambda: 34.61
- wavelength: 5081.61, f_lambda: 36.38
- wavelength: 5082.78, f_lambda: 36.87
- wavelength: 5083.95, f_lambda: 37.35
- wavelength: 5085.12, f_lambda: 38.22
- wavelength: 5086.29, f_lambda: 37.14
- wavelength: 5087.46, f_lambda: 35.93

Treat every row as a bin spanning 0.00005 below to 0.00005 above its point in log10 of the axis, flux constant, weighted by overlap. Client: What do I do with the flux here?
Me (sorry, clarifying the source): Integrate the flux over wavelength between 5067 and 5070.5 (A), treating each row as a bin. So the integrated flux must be 137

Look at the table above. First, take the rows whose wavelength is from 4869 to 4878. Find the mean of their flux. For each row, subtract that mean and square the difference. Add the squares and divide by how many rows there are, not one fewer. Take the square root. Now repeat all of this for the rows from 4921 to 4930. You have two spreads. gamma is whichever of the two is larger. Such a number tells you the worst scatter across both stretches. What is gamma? 1.42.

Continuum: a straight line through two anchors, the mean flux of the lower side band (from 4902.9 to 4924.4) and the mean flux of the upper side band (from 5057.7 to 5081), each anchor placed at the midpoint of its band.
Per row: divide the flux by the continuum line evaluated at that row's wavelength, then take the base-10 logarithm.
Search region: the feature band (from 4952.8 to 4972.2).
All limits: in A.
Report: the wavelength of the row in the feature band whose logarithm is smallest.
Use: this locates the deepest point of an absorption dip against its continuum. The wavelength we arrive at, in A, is 4956.79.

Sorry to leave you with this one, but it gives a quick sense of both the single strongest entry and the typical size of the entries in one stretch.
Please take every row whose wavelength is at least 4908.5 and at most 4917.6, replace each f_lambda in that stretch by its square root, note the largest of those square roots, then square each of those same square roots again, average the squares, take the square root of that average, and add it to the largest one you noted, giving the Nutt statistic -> 12.5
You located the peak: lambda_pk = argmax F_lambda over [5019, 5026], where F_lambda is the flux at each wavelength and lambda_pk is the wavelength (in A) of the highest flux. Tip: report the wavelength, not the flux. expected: 5023.44 A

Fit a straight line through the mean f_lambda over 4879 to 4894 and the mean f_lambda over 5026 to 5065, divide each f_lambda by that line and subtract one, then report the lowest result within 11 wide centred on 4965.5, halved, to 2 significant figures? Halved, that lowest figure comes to -0.014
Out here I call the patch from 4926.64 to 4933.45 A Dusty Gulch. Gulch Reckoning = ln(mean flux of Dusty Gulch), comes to 3.63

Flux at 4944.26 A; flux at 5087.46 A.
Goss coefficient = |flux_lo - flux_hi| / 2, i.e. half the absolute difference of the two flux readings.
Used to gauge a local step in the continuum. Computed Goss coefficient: 1.2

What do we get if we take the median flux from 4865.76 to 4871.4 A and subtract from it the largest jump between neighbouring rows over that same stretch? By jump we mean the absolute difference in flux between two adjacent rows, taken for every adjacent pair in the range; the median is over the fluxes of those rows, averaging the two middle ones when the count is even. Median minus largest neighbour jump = 35.9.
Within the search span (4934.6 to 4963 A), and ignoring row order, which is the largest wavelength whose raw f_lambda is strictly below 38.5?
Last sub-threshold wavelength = 4959.08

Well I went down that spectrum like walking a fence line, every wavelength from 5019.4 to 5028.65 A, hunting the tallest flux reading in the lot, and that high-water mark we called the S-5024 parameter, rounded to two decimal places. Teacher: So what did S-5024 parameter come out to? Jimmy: 39.86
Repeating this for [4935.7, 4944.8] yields 39.89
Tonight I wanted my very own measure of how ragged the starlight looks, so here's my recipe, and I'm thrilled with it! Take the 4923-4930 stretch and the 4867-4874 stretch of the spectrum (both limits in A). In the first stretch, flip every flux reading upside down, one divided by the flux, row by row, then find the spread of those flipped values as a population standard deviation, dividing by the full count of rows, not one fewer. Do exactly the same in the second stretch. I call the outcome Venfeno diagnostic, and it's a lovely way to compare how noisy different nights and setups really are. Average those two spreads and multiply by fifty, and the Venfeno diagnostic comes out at 0.035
